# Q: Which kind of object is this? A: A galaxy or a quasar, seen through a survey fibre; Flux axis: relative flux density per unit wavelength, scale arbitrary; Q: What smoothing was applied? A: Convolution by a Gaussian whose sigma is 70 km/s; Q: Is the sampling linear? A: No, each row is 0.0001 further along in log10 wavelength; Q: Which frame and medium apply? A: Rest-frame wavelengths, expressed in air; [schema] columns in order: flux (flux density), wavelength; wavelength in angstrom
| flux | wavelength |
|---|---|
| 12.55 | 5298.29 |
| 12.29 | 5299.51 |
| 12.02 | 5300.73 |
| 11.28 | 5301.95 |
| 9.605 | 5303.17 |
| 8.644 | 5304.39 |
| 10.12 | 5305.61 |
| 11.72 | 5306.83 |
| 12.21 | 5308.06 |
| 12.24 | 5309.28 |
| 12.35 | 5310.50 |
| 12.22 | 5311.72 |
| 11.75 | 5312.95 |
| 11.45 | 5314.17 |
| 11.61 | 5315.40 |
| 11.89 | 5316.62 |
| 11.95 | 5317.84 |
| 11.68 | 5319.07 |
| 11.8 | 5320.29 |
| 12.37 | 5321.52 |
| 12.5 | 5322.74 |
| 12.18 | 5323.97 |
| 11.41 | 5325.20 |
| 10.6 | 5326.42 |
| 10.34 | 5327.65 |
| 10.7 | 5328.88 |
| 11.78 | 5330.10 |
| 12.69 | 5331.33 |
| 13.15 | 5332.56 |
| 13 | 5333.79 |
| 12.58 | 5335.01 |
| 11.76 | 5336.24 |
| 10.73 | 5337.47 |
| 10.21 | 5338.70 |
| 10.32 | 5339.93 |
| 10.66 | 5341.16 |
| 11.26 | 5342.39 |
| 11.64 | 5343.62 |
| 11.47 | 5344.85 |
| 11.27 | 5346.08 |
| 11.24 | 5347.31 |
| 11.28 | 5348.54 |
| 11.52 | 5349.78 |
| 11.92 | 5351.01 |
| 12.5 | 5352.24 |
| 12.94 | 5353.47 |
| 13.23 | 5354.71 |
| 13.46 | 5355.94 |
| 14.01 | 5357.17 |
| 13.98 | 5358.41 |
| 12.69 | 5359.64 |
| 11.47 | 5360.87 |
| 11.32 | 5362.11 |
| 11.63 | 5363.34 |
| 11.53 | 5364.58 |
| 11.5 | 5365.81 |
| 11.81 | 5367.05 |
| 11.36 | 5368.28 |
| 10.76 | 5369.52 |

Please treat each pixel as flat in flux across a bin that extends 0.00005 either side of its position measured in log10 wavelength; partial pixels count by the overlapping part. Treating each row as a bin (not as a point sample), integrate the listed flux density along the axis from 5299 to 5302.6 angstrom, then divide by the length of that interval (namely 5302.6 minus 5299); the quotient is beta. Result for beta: 11.8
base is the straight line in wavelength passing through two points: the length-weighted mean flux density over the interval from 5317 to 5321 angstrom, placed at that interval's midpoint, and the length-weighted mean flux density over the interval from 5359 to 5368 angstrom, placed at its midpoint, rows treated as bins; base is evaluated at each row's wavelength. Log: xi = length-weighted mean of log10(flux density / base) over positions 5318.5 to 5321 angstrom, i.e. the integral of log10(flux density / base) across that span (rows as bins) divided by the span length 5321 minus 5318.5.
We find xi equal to 0.00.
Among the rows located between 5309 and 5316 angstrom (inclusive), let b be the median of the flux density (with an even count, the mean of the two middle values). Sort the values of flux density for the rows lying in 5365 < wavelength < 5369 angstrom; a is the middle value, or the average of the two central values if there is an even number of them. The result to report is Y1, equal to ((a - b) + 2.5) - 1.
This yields 1.0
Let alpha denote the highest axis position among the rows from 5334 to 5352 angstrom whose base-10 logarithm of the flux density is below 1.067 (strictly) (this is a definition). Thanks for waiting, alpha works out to 5349.78 angstrom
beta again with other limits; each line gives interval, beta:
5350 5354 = 12.4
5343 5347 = 11.5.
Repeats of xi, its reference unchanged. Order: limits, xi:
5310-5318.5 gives 0.00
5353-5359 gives 0.06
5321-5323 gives 0.02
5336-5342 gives -0.04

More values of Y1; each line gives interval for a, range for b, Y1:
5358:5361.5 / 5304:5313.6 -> 2.2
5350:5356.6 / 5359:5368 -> 2.9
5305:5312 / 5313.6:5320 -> 2.0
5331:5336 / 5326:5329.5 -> 3.7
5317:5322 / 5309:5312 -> 1.1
